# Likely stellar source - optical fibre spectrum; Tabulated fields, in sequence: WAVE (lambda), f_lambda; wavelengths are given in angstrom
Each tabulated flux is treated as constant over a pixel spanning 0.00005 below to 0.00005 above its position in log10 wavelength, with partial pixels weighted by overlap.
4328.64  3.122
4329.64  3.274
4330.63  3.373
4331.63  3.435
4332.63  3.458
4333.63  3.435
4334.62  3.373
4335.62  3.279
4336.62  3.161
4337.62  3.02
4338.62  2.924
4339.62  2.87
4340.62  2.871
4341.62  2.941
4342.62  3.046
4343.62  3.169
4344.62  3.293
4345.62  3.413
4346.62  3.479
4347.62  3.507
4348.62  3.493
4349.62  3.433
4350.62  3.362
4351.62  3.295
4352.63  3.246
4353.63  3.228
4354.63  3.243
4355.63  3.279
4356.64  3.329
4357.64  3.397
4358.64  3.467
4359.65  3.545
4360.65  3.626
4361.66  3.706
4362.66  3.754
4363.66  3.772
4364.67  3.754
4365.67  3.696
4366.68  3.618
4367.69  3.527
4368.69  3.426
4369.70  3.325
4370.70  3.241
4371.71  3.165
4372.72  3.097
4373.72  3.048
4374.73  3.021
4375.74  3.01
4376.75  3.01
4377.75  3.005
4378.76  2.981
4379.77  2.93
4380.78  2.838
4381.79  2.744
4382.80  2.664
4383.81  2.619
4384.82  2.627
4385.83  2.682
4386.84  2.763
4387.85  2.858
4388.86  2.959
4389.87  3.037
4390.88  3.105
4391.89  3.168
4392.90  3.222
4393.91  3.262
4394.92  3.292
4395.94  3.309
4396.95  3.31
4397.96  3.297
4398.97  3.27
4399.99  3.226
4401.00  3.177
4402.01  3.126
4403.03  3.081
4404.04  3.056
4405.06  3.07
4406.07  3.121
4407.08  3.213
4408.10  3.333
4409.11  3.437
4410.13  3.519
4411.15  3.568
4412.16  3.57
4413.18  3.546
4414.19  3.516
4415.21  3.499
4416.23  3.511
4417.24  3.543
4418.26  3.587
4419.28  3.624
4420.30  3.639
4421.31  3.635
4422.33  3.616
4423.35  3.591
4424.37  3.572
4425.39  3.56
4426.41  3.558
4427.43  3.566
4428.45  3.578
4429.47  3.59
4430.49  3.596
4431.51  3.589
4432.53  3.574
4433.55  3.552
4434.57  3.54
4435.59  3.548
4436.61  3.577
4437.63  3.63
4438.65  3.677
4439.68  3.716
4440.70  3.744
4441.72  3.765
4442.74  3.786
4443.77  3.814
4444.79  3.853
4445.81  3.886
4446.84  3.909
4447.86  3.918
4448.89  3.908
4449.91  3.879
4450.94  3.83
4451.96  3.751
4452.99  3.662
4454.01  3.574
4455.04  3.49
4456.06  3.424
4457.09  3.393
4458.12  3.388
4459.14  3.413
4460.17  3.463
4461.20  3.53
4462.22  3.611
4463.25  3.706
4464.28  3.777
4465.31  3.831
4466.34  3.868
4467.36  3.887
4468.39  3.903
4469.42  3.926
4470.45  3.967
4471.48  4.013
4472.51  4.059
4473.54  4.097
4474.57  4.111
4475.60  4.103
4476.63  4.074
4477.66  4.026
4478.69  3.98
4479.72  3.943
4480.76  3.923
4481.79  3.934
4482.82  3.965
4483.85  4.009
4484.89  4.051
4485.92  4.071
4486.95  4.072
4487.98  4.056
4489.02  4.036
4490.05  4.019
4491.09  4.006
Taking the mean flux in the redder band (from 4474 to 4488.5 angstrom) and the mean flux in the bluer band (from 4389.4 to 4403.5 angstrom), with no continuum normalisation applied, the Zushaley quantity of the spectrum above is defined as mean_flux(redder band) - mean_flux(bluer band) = 0.8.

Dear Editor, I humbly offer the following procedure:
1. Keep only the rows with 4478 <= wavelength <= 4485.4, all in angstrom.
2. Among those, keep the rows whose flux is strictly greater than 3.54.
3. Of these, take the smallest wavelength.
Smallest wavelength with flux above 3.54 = 4478.69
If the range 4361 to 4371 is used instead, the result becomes 4361.66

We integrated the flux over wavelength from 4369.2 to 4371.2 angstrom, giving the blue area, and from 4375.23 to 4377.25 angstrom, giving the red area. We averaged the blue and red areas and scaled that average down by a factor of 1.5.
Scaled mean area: 4.22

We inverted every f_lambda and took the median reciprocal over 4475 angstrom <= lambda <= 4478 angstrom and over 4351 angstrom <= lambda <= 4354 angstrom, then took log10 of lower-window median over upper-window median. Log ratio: 0.10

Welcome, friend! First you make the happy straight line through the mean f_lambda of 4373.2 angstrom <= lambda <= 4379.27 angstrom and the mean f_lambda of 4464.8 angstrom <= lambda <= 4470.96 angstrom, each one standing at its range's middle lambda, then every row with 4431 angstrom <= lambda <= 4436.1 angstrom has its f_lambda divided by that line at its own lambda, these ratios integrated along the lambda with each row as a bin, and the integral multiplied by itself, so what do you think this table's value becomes 26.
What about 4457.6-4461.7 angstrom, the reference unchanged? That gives 14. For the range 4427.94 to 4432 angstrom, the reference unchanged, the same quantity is 17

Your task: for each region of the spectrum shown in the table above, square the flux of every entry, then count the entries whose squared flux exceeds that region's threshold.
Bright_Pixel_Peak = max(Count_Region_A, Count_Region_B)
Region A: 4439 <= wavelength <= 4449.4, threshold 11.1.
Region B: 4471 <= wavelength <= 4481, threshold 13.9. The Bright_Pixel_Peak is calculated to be 10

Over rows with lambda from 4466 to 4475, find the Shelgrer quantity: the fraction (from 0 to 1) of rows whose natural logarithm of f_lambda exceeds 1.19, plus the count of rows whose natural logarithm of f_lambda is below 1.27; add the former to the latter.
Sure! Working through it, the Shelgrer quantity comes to 1.0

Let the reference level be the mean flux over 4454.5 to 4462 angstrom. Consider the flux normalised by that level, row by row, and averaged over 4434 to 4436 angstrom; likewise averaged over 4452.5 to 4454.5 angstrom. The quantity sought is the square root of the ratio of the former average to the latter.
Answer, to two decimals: 0.99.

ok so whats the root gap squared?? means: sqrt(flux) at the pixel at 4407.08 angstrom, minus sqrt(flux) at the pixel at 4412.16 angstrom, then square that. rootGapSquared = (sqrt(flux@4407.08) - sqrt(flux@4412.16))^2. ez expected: 0.009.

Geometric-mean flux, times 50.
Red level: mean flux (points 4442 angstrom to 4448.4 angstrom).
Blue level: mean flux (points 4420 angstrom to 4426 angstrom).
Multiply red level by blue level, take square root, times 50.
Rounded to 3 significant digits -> 186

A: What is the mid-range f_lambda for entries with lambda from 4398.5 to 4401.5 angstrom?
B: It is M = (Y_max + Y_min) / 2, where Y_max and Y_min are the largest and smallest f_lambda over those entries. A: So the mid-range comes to 3.22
